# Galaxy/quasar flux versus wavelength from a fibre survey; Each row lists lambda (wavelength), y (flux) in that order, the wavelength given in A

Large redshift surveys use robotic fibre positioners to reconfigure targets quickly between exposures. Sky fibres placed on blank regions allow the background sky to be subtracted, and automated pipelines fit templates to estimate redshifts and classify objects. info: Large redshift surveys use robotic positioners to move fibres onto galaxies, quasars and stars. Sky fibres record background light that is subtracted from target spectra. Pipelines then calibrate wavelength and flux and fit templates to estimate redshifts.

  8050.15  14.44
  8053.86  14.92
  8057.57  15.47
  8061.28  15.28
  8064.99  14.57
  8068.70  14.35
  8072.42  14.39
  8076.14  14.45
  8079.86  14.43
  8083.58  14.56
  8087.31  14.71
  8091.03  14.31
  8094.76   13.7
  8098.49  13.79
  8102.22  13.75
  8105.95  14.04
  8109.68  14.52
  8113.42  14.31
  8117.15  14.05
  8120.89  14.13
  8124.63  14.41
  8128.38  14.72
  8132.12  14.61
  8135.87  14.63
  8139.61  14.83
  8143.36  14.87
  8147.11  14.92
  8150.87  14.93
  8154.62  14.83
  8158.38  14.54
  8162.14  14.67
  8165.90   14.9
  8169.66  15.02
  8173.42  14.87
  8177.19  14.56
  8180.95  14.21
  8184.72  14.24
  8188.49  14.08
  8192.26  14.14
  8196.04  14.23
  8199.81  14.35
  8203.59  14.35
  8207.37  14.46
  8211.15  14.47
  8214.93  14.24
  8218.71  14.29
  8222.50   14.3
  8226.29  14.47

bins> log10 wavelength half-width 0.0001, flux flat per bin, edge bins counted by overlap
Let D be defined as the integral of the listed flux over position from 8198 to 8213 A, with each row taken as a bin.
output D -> 216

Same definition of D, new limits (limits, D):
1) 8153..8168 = 221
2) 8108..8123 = 214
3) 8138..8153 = 223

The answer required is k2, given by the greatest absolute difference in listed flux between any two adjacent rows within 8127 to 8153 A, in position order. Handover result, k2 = 0.20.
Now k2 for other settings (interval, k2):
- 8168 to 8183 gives 0.35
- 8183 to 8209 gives 0.16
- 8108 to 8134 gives 0.31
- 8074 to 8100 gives 0.61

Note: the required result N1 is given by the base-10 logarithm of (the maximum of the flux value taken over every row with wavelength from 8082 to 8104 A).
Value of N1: 1.168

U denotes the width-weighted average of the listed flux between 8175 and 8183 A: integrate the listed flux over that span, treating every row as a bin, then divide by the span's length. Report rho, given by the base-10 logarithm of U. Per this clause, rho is 1.16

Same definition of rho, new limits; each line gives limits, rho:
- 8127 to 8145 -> 1.17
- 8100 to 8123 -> 1.15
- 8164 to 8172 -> 1.17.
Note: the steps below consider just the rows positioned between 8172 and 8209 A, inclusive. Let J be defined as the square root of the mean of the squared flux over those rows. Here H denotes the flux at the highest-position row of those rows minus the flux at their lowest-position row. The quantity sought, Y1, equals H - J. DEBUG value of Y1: -14.8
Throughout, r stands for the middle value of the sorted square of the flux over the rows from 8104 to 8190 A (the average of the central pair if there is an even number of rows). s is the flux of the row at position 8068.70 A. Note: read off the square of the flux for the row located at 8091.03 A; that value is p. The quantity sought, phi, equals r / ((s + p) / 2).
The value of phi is 1.95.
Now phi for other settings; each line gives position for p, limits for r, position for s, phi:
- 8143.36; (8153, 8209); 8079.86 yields 1.78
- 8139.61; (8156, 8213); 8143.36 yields 1.78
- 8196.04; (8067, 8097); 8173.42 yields 1.91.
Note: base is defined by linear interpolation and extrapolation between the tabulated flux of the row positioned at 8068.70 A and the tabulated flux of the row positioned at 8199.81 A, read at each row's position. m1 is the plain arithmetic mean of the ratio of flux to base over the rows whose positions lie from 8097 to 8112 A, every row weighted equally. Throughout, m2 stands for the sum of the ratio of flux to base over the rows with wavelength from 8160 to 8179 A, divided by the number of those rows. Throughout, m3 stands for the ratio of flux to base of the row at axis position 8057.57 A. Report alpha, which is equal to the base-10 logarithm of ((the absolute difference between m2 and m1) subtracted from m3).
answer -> 0.010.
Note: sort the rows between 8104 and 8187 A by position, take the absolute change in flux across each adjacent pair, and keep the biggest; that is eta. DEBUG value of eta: 0.48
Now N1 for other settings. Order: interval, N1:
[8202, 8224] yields 1.160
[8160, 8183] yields 1.177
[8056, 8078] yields 1.189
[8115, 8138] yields 1.168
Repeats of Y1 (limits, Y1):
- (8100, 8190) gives -14.2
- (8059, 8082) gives -15.4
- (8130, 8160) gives -14.8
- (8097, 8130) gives -13.3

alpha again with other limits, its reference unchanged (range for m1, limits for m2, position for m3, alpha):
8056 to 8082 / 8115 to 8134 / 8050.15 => -0.007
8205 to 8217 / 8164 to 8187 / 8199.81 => -0.007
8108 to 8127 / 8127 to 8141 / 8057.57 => 0.021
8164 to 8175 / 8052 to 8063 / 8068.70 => -0.009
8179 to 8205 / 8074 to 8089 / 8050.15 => -0.007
